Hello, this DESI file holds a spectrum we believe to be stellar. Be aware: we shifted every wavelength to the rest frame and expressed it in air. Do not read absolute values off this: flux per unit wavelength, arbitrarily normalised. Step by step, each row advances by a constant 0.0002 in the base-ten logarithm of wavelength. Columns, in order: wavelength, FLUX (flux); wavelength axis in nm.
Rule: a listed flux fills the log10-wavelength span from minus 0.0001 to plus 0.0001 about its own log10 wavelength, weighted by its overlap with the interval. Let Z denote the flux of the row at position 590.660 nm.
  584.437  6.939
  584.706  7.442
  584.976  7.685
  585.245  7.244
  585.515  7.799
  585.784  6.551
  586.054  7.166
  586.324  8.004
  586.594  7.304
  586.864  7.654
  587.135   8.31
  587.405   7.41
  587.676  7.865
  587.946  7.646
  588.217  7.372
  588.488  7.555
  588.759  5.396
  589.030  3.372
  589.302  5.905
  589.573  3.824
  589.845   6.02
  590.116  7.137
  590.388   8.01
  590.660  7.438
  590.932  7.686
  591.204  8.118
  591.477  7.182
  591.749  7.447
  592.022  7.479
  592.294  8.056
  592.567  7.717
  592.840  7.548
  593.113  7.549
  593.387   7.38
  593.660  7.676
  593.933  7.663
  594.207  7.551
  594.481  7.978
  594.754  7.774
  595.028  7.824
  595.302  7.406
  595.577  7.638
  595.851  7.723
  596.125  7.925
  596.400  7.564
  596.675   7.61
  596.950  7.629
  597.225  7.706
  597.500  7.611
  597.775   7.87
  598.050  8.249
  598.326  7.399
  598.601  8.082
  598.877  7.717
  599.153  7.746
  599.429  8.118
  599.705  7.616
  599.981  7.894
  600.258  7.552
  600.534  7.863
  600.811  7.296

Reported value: 7.438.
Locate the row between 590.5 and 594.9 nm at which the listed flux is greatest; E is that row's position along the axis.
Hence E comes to 591.204 nm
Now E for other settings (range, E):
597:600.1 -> 598.050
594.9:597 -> 596.125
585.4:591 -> 587.135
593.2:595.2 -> 594.481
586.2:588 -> 587.135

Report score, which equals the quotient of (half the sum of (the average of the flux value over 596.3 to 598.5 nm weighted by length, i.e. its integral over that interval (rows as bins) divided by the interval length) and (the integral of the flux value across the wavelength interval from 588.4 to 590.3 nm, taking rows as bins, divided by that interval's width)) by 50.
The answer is 0.133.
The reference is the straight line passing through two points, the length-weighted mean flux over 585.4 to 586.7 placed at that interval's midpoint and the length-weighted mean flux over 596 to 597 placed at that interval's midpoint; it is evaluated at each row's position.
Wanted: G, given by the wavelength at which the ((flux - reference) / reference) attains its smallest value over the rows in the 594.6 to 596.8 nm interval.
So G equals 595.302 nm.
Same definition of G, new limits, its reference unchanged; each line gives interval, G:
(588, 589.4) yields 589.030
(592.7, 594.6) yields 593.387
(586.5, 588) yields 586.594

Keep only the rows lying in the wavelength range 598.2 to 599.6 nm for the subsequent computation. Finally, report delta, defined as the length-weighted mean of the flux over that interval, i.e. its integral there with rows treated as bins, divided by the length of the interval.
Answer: 7.81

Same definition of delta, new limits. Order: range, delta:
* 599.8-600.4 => 7.72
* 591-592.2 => 7.58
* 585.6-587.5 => 7.50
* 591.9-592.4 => 7.77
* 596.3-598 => 7.70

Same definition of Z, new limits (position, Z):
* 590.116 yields 7.137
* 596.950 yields 7.629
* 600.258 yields 7.552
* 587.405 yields 7.41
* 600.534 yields 7.863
